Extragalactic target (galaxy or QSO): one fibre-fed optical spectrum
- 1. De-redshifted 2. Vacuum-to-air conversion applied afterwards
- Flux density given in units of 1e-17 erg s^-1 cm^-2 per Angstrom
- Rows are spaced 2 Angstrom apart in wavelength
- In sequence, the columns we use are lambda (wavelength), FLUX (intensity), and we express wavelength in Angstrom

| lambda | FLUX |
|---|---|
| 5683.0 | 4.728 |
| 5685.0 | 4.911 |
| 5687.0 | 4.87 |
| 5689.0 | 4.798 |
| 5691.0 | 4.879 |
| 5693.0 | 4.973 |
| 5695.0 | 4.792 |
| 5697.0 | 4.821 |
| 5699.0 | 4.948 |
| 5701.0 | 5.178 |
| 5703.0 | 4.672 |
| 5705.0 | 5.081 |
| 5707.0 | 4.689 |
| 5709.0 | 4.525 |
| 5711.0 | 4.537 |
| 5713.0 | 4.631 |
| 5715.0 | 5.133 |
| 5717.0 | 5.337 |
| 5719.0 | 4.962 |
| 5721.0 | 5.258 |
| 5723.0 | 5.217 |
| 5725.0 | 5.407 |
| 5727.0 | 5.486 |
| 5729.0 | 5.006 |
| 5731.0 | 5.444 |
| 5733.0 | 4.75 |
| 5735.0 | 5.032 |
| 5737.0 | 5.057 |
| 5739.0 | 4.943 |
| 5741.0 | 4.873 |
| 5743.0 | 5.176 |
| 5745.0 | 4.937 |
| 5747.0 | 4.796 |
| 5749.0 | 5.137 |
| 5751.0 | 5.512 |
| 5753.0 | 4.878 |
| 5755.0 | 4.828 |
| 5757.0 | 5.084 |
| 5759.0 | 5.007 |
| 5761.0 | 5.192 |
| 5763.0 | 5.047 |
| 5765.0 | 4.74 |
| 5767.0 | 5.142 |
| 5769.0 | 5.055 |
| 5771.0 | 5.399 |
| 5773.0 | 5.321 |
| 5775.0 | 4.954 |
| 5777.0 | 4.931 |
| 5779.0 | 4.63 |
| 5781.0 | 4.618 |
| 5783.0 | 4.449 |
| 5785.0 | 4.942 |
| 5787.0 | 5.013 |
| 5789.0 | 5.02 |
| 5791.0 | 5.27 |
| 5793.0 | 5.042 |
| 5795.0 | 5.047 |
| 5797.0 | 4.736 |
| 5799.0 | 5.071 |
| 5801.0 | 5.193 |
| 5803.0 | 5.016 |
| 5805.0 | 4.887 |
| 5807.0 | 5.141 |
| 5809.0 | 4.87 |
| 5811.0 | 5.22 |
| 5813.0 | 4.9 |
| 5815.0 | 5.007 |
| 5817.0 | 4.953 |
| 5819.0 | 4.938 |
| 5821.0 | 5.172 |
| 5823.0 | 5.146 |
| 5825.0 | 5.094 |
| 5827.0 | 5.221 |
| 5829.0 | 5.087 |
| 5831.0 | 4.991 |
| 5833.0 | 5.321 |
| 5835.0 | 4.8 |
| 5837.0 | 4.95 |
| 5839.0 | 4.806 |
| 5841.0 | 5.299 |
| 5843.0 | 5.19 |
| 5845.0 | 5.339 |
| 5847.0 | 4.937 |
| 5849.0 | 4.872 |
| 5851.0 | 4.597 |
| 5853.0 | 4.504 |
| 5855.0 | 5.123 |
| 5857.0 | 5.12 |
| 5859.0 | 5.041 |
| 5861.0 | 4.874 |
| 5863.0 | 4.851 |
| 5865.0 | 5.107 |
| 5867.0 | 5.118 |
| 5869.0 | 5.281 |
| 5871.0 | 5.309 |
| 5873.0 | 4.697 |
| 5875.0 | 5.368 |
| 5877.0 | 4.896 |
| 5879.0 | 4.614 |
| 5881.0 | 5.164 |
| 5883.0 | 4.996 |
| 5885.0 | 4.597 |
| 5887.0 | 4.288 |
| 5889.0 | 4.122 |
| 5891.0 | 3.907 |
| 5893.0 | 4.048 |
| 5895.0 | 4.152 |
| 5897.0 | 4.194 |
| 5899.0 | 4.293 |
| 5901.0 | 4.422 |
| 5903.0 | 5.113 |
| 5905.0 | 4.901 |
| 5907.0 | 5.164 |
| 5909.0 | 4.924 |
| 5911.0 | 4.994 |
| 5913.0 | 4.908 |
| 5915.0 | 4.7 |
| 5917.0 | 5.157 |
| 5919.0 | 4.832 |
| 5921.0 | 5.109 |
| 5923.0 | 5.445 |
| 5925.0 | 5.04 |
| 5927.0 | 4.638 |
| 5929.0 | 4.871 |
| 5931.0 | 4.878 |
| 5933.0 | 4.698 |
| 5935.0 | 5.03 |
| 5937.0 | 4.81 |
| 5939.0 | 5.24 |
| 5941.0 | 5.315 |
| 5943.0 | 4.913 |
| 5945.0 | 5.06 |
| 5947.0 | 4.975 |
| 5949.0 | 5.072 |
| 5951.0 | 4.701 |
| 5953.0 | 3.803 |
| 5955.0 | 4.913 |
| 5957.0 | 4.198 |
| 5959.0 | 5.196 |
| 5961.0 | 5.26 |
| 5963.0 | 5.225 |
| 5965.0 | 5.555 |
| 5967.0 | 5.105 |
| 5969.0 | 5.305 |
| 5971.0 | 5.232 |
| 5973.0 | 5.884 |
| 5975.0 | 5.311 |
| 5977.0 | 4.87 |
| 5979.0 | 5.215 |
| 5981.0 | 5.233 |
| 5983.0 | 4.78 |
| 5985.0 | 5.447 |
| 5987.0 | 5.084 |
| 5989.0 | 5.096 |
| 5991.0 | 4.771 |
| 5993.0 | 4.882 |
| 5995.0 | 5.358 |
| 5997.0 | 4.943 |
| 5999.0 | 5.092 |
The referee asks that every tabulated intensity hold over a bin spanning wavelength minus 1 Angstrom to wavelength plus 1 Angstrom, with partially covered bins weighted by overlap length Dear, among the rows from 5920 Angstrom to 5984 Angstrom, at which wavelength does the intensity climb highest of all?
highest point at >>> 5973.0 Angstrom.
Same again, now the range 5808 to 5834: 5833.0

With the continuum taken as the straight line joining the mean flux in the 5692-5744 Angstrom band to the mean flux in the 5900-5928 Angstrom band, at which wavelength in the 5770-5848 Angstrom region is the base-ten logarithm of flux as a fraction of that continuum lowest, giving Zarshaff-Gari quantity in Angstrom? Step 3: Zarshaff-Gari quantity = 5783.0 Angstrom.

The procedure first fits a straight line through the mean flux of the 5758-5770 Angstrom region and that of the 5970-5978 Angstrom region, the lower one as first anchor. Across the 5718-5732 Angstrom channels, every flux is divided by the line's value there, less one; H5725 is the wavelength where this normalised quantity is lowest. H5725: 5719.0 Angstrom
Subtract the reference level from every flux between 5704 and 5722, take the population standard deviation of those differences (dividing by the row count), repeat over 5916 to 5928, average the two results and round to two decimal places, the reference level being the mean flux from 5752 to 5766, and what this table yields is 0.28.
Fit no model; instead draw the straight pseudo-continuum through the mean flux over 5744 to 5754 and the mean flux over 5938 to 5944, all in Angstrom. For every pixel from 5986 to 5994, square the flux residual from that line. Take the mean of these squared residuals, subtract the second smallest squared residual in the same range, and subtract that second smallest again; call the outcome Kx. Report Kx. 0.051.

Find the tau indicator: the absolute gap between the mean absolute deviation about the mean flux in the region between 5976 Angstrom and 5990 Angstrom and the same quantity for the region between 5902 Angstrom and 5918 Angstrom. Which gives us 0.043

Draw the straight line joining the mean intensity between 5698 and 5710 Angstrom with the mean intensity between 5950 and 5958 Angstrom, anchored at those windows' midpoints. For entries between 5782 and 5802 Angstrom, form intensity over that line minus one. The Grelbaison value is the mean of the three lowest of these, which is 0.00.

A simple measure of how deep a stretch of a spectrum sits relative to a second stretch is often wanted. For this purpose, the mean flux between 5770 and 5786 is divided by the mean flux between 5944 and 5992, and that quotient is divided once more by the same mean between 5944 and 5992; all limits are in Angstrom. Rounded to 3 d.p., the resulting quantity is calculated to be 0.192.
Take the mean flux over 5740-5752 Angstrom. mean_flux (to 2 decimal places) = 5.07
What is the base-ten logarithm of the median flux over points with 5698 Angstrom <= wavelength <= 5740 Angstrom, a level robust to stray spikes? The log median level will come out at 0.702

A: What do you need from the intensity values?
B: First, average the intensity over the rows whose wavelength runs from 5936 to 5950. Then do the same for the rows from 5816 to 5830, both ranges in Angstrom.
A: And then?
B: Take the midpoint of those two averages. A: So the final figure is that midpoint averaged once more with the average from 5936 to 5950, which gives 5.06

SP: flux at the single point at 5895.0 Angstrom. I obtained 4.152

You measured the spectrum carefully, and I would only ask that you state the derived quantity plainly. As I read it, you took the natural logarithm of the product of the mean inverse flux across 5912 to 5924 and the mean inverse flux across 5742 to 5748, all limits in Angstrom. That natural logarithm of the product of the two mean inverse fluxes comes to -3.21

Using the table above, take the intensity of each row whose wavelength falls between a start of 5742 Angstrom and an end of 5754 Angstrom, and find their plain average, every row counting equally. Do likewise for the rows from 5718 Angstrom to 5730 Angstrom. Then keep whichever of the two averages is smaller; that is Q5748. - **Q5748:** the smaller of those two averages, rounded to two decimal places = 5.07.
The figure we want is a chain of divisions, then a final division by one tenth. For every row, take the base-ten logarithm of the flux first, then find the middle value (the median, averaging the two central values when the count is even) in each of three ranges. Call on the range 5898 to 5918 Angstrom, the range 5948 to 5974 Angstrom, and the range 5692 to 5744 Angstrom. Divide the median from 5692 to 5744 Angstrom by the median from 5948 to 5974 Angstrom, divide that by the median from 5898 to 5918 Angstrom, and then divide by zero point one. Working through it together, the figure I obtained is 14.1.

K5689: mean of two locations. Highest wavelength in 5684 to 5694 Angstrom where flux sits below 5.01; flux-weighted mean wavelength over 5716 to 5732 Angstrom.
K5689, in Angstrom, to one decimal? 5708.5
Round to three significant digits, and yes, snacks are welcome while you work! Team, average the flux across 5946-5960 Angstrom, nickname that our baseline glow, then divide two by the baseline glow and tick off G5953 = 0.426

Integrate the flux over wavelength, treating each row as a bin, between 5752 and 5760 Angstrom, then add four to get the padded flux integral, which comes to 44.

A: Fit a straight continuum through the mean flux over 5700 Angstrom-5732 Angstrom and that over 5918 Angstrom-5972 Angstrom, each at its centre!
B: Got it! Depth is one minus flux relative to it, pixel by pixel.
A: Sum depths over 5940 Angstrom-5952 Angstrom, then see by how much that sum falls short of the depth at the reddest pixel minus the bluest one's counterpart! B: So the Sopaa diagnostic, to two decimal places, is 0.16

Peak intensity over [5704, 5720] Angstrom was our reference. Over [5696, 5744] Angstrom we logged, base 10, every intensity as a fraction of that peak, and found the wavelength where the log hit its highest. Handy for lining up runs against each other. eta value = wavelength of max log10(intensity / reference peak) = 5727.0 Angstrom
